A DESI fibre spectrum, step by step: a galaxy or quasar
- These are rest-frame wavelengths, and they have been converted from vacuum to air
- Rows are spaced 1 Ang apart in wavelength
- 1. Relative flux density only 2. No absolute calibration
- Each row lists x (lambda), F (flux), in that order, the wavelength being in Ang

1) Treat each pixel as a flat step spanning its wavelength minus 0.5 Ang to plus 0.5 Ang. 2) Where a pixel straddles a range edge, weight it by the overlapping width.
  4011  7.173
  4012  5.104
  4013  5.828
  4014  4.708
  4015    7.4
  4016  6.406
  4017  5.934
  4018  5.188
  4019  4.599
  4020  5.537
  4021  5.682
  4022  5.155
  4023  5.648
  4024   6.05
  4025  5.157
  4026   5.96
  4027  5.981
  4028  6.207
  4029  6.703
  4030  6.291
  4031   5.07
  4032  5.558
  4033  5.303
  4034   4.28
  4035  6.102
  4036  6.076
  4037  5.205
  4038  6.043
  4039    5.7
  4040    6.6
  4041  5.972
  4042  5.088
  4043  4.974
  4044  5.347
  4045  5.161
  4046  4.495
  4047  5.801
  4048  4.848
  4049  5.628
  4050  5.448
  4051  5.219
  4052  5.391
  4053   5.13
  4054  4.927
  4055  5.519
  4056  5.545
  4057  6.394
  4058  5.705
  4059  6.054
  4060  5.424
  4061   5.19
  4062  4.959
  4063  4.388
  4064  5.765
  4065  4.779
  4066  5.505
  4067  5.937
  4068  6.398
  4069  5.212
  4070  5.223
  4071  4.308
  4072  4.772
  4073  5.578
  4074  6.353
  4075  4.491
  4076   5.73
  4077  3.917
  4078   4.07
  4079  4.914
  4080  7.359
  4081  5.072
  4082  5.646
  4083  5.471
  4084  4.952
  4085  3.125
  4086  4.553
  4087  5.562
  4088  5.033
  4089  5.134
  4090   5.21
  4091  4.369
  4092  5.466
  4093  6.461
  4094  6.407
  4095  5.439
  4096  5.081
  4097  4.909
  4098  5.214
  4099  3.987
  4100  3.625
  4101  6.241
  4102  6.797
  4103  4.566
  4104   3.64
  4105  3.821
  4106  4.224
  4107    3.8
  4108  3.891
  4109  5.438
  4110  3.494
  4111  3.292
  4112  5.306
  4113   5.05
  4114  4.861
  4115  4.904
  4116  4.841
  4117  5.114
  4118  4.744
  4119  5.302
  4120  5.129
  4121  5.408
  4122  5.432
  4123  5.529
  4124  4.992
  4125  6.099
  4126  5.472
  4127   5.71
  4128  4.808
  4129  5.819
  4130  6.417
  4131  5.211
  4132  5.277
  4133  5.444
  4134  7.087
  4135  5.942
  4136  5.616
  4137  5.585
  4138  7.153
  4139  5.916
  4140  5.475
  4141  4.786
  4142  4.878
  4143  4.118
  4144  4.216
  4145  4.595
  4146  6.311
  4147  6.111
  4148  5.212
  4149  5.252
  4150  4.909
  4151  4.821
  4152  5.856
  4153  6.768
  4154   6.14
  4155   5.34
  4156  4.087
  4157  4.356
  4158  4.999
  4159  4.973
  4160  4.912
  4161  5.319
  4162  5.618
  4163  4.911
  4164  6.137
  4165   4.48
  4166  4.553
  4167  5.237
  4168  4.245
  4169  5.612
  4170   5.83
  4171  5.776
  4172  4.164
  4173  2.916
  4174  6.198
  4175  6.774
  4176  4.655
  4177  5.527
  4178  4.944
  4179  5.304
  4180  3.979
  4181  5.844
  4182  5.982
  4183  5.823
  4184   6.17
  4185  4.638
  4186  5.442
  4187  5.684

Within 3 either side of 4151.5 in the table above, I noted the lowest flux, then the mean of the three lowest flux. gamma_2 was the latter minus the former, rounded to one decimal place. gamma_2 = 0.2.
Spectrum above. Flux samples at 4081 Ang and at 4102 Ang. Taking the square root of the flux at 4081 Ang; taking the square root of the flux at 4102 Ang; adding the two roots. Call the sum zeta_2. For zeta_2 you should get 4.86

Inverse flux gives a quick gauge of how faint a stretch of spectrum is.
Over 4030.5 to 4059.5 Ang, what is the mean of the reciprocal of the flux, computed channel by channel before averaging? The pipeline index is 0.185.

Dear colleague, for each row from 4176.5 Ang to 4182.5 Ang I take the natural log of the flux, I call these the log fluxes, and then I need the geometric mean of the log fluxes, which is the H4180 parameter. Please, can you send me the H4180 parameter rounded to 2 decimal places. 1.65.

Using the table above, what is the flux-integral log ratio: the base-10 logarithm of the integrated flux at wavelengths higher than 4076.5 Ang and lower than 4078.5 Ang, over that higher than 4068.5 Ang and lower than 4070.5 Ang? -0.12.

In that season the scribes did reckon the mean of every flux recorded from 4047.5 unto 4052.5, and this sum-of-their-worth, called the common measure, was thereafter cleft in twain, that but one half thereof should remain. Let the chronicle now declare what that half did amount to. 2.65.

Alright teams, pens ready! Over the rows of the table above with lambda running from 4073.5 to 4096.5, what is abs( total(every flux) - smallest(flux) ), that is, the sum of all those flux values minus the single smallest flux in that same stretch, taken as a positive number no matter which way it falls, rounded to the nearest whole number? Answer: 117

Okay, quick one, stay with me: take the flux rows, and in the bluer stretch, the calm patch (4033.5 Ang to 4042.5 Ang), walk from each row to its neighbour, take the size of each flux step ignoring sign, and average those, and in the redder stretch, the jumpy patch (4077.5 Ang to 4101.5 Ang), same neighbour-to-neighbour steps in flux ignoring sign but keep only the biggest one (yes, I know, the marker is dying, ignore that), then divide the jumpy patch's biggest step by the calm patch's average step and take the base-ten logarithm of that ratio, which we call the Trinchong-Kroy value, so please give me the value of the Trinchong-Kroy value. 0.52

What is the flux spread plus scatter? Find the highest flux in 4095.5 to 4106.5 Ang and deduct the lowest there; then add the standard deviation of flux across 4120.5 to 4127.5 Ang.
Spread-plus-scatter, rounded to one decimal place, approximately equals 3.5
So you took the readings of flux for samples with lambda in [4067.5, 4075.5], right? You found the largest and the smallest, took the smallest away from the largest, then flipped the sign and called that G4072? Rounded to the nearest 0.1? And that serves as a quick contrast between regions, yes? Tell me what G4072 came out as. -2.1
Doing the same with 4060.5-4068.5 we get -2.0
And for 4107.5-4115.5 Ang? -2.1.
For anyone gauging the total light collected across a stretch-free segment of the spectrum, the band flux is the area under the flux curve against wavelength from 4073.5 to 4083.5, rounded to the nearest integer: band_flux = 53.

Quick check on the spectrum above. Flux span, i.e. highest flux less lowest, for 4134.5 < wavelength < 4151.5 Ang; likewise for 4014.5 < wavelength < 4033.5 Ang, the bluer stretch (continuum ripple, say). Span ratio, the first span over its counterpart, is 1.1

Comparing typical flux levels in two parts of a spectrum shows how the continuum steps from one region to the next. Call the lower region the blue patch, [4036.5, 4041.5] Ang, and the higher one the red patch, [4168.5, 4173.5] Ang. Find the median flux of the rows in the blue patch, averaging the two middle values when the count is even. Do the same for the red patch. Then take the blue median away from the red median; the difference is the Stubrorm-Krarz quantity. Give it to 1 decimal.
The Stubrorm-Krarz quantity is -0.4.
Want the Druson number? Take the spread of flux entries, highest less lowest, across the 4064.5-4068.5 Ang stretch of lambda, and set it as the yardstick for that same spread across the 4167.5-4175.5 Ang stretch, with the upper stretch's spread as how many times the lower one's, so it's 2.4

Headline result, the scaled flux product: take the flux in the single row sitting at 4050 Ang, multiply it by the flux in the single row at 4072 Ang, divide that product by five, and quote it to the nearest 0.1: 5.2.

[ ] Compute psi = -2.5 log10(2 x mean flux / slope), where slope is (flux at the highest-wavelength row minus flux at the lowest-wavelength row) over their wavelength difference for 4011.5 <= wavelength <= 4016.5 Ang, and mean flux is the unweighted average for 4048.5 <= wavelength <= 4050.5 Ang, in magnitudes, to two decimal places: -3.83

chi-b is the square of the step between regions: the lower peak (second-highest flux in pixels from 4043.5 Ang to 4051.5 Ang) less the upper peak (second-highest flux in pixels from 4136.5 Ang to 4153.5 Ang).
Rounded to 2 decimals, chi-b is 1.30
